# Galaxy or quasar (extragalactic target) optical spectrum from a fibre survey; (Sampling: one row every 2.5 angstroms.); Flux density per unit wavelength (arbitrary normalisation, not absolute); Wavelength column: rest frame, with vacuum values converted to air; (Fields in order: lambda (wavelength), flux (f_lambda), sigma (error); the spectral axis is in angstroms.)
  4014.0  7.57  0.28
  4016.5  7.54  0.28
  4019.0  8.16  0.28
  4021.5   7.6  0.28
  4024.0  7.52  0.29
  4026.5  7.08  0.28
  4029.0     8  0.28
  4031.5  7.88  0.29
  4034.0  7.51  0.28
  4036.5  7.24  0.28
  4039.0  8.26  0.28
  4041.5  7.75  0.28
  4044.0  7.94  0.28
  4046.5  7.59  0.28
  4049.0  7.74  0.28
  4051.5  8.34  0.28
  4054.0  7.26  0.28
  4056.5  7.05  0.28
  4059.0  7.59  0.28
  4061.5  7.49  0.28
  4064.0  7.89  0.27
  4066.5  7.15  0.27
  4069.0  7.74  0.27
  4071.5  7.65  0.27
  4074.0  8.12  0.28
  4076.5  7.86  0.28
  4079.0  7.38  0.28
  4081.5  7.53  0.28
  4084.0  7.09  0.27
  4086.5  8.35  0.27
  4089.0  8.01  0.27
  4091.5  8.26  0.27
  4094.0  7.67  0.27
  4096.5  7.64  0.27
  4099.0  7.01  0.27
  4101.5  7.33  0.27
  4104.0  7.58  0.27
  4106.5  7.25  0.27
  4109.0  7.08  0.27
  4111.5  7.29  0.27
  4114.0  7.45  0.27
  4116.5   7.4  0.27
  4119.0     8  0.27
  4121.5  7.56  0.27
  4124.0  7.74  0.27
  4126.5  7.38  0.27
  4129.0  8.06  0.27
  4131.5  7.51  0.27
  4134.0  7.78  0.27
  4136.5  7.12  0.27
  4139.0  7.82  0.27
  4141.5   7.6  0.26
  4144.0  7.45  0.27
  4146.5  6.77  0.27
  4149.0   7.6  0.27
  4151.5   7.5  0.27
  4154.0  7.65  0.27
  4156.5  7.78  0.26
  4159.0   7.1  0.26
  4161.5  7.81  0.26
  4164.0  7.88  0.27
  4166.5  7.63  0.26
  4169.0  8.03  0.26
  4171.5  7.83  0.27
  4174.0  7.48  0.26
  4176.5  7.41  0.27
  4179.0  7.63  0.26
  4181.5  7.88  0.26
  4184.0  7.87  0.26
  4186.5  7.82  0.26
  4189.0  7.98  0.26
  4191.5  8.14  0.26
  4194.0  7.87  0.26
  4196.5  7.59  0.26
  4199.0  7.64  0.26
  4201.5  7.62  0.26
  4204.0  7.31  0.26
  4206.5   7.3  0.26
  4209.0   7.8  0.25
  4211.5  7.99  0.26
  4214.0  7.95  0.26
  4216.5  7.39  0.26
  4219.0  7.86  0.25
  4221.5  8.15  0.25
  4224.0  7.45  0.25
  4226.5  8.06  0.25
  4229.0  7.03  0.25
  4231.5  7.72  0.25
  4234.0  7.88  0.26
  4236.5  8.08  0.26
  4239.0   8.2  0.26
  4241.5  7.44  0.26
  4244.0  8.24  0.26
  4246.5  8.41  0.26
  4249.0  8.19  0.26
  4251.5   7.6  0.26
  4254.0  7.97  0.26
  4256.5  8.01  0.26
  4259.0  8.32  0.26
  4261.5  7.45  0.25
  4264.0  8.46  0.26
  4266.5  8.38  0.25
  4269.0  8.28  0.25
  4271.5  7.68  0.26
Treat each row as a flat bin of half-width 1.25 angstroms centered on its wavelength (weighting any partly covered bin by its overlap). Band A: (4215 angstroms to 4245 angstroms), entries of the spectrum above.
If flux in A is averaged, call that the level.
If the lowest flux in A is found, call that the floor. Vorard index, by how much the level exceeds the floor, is 0.76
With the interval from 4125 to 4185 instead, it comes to 0.84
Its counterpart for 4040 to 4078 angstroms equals 0.63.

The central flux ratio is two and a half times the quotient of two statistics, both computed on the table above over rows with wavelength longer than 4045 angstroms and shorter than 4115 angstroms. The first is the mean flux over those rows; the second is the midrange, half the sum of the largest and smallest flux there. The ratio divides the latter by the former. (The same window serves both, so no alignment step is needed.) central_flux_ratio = 2.53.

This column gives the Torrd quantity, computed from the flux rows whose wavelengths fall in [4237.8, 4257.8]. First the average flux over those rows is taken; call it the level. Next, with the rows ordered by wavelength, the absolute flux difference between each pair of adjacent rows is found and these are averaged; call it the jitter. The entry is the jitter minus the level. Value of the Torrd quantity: -7.59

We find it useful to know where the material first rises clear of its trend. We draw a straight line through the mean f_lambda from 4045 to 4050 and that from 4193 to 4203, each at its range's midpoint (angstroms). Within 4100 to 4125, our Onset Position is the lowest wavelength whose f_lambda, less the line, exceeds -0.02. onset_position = 4119.0 angstroms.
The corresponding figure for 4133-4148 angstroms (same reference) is 4134.0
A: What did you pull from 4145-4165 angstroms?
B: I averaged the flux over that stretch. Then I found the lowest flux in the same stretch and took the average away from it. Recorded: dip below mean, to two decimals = -0.74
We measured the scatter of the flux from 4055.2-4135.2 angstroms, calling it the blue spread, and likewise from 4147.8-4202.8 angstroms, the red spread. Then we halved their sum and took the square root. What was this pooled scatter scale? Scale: 0.54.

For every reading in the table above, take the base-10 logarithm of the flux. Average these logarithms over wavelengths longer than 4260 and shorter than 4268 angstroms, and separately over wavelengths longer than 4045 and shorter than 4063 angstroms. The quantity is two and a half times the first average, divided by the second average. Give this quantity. 2.58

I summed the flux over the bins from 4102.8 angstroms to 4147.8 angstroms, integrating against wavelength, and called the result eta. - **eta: 337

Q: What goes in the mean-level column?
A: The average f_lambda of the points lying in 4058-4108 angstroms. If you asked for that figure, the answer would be 7.63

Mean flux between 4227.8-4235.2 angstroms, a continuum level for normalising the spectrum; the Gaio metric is 7.5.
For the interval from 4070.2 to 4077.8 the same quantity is 7.9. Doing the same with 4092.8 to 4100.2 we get 7.4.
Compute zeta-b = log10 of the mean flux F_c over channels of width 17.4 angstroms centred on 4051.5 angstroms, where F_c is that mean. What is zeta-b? 0.883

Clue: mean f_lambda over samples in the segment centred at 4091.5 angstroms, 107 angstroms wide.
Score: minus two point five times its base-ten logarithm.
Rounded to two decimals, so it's -2.21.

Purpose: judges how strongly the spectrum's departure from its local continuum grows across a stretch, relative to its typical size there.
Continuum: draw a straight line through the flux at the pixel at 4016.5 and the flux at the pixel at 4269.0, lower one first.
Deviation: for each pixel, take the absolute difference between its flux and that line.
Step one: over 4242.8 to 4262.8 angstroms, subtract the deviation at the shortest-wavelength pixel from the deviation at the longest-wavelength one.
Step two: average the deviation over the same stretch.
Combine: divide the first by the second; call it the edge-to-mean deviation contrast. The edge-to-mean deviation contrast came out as 2.7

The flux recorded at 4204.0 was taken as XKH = 7.31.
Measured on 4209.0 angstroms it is 7.8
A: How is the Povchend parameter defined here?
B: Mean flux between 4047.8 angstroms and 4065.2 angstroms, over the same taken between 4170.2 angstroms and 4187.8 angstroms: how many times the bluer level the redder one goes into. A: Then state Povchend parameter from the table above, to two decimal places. 0.99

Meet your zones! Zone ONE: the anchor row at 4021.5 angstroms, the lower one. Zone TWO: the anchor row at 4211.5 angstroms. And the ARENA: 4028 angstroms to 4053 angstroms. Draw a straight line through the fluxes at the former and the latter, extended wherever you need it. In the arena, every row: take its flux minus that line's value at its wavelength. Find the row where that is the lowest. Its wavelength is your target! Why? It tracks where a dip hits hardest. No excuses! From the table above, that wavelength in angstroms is 4036.5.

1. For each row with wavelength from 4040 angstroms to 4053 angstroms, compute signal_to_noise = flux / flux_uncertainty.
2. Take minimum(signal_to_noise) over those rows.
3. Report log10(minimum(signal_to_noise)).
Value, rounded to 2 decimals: 1.43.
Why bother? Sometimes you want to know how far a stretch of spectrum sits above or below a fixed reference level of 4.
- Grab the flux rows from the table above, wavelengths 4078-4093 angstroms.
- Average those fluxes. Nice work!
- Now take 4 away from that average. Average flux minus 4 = 3.77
